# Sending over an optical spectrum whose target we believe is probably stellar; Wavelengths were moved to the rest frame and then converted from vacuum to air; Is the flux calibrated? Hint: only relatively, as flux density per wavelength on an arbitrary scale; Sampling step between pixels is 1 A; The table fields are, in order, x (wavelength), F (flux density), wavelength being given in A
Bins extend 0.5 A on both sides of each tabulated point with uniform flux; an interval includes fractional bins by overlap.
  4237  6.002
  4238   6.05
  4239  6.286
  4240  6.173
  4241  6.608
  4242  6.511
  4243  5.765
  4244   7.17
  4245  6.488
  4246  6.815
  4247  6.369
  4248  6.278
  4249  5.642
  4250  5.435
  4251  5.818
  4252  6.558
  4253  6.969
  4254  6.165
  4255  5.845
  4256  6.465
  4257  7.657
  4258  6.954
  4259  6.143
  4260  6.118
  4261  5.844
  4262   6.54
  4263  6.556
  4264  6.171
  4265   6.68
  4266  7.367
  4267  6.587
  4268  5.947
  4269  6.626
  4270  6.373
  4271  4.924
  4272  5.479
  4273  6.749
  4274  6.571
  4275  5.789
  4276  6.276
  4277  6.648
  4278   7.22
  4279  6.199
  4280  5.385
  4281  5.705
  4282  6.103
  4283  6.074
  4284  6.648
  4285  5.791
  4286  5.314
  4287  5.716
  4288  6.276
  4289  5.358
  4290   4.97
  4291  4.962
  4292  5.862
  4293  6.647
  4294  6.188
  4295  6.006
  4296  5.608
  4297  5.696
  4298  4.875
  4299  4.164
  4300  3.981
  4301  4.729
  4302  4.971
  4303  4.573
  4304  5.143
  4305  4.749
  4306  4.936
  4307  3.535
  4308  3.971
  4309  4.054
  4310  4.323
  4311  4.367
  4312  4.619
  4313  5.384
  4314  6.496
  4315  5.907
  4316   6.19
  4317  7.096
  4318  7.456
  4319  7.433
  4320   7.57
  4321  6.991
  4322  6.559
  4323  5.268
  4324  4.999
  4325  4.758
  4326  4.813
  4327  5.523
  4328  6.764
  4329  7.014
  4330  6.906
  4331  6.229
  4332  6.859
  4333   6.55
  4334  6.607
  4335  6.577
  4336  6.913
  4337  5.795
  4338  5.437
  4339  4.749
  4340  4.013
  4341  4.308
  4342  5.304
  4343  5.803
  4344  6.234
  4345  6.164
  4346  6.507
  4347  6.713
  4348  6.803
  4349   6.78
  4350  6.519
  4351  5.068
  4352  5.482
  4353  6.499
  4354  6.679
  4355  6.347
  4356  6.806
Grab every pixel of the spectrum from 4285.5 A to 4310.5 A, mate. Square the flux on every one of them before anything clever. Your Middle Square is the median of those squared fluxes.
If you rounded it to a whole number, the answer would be 25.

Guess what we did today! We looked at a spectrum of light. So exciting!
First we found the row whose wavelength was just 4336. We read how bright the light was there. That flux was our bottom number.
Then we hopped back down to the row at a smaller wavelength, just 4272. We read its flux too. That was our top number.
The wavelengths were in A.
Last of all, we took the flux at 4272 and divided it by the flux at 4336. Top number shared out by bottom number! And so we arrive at 0.79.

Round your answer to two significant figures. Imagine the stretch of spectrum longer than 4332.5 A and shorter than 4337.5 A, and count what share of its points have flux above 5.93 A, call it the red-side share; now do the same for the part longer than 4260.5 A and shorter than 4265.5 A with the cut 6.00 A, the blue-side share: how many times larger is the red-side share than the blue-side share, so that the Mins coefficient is 1.0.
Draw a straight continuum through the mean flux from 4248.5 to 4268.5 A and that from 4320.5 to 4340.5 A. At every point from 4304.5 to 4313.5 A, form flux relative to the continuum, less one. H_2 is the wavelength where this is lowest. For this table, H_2 4307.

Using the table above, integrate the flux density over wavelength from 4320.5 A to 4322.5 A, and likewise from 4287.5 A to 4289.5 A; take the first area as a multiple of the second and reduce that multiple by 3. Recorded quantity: -1.84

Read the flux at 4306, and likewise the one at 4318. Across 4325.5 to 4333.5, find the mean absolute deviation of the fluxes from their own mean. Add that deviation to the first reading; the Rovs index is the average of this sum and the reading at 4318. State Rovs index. 6.5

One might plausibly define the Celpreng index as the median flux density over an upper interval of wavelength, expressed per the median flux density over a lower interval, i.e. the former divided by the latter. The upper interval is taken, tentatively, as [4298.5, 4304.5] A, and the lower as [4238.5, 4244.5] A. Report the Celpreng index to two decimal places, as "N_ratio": 0.73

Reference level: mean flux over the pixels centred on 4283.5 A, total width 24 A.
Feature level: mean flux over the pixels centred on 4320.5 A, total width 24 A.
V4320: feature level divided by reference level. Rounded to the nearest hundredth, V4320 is 1.00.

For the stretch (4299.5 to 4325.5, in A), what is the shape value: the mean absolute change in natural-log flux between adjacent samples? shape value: 0.092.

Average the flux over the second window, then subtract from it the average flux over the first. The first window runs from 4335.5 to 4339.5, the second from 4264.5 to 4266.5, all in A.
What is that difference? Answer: 1.3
